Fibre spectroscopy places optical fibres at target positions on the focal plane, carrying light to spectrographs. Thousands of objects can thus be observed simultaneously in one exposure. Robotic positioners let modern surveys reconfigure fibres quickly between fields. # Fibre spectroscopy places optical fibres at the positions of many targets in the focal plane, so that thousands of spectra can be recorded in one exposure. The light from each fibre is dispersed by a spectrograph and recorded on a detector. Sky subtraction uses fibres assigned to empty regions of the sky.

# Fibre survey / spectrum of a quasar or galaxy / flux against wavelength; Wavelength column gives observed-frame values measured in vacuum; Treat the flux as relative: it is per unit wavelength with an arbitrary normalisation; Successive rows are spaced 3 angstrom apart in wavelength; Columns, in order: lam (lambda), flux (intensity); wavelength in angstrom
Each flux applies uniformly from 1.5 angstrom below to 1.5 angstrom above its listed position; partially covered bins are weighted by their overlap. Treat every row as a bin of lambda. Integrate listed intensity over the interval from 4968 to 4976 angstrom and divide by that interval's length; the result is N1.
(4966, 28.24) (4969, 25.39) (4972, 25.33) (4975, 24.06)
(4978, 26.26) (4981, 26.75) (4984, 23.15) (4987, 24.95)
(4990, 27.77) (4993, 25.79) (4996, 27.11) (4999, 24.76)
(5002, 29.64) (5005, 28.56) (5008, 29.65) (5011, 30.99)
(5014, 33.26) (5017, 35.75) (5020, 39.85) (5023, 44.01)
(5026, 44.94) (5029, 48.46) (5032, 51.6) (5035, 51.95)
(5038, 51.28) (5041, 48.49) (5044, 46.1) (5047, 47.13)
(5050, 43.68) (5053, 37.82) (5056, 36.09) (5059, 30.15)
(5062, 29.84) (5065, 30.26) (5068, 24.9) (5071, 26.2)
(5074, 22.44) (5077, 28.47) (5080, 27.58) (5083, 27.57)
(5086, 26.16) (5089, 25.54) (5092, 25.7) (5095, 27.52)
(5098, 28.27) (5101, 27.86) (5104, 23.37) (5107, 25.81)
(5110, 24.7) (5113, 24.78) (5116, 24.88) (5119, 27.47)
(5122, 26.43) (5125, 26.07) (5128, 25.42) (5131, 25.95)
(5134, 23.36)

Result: 25.0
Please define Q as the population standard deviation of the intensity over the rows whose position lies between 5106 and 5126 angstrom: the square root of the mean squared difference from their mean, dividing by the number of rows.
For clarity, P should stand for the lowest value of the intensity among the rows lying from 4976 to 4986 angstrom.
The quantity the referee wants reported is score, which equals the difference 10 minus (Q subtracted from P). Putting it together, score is -12.2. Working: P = 23.15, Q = 1.0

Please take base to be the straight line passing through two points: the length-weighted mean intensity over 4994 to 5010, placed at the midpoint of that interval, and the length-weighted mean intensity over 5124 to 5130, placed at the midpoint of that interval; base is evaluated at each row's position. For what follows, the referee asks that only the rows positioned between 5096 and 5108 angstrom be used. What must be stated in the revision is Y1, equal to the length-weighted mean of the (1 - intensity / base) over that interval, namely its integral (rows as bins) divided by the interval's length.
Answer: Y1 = -0.01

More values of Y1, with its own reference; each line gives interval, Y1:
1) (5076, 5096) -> -0.02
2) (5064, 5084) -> 0.00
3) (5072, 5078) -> 0.05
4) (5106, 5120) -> 0.02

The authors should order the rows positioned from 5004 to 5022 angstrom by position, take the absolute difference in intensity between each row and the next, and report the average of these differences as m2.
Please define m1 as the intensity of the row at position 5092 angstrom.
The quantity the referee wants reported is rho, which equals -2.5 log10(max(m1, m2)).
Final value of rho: -3.52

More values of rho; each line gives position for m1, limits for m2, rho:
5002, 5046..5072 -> -3.68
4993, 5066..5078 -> -3.53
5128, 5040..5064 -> -3.51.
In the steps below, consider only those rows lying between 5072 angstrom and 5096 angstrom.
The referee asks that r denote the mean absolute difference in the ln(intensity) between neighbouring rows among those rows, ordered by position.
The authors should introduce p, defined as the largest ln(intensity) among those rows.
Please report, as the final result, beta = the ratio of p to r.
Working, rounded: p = 3.35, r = 0.060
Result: 56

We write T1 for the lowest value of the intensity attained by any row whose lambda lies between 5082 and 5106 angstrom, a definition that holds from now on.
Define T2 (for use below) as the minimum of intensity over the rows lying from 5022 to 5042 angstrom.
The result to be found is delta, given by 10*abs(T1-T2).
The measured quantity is 206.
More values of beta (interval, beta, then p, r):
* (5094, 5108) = 42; 3.34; 0.079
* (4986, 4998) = 43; 3.32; 0.077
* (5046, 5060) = 34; 3.85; 0.112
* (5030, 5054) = 75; 3.95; 0.053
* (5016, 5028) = 50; 3.81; 0.076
